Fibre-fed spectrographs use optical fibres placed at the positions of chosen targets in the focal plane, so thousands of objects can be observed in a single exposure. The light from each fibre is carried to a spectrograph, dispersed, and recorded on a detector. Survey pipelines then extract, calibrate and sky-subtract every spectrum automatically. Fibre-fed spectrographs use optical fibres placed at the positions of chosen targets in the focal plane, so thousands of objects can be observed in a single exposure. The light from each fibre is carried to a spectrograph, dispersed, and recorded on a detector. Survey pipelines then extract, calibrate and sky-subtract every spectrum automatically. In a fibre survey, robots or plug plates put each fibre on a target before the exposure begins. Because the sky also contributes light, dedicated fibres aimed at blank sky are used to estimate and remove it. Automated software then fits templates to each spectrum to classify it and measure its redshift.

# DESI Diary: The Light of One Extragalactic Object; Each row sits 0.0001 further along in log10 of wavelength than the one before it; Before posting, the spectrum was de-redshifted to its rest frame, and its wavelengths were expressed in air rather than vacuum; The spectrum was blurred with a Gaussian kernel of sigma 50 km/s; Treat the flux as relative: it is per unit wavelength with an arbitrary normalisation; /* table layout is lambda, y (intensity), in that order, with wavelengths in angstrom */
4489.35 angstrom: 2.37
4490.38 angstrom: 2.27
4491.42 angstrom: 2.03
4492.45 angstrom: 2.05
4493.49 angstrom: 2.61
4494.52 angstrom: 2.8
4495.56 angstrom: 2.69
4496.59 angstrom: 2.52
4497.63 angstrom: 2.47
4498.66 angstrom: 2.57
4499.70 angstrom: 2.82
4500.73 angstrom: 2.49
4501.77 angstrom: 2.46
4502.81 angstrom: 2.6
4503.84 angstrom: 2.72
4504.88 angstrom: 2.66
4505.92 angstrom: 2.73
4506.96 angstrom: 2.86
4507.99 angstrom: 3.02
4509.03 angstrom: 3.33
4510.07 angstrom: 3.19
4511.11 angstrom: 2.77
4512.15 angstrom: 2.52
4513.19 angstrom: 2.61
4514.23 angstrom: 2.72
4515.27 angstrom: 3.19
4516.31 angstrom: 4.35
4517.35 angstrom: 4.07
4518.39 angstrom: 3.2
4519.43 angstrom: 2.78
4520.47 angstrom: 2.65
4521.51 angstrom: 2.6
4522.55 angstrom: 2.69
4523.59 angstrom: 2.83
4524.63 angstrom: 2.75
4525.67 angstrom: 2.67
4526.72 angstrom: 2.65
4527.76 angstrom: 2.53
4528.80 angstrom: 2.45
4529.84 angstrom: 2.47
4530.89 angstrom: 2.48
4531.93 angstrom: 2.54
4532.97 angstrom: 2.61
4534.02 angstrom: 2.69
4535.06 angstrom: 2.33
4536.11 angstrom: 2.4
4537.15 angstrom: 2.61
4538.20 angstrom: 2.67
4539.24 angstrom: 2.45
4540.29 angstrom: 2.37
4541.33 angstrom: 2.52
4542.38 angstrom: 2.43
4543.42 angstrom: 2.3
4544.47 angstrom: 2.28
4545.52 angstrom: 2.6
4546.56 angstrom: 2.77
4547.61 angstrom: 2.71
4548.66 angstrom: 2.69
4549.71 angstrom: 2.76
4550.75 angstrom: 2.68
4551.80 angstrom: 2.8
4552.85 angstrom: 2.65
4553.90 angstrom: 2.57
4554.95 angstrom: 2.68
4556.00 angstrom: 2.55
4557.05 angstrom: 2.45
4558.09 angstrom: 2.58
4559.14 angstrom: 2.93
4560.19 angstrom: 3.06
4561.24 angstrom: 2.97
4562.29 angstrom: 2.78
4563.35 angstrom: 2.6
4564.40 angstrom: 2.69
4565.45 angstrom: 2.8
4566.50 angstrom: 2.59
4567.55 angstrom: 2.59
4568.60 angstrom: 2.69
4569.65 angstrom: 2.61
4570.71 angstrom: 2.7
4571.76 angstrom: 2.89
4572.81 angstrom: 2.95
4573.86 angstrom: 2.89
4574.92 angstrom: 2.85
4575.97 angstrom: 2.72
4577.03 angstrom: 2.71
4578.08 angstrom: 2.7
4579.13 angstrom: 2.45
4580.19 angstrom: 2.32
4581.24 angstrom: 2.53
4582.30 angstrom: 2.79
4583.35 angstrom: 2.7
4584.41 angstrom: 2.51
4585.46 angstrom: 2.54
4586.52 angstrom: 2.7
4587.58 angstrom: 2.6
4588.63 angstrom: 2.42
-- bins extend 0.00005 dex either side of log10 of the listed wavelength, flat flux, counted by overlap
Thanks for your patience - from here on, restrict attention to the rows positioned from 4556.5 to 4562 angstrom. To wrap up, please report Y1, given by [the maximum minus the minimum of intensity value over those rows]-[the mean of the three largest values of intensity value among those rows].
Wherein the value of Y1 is -2.38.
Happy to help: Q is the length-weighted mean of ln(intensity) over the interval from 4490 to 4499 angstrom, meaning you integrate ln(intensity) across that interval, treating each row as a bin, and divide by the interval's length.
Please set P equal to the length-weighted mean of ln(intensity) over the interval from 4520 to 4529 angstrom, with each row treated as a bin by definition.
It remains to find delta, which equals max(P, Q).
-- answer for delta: 0.98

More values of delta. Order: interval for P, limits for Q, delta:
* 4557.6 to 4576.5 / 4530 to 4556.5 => 1.02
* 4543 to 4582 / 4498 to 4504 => 0.98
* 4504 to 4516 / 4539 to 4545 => 1.06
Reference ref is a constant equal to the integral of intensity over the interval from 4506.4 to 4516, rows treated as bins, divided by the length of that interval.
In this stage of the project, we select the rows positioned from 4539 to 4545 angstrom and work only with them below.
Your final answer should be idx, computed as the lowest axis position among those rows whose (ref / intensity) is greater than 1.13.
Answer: 4539.24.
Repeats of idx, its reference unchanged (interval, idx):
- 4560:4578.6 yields 4563.35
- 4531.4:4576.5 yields 4531.93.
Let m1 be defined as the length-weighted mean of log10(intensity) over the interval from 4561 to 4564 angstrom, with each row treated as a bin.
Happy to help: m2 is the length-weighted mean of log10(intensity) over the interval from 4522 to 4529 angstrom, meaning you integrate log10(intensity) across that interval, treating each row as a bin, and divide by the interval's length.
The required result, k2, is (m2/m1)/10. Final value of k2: 0.097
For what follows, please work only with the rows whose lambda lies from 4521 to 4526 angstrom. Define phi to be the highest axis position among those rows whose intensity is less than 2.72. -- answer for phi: 4525.67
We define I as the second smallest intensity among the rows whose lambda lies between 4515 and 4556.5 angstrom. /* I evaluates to 2.3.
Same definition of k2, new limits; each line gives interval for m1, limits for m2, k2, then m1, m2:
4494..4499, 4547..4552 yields 0.104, 0.42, 0.435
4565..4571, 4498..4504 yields 0.098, 0.42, 0.415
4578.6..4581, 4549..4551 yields 0.114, 0.38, 0.436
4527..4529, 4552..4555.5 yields 0.105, 0.40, 0.422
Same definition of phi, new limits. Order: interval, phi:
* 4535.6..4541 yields 4540.29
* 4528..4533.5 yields 4532.97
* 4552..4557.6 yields 4557.05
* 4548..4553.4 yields 4552.85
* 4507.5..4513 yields 4512.15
